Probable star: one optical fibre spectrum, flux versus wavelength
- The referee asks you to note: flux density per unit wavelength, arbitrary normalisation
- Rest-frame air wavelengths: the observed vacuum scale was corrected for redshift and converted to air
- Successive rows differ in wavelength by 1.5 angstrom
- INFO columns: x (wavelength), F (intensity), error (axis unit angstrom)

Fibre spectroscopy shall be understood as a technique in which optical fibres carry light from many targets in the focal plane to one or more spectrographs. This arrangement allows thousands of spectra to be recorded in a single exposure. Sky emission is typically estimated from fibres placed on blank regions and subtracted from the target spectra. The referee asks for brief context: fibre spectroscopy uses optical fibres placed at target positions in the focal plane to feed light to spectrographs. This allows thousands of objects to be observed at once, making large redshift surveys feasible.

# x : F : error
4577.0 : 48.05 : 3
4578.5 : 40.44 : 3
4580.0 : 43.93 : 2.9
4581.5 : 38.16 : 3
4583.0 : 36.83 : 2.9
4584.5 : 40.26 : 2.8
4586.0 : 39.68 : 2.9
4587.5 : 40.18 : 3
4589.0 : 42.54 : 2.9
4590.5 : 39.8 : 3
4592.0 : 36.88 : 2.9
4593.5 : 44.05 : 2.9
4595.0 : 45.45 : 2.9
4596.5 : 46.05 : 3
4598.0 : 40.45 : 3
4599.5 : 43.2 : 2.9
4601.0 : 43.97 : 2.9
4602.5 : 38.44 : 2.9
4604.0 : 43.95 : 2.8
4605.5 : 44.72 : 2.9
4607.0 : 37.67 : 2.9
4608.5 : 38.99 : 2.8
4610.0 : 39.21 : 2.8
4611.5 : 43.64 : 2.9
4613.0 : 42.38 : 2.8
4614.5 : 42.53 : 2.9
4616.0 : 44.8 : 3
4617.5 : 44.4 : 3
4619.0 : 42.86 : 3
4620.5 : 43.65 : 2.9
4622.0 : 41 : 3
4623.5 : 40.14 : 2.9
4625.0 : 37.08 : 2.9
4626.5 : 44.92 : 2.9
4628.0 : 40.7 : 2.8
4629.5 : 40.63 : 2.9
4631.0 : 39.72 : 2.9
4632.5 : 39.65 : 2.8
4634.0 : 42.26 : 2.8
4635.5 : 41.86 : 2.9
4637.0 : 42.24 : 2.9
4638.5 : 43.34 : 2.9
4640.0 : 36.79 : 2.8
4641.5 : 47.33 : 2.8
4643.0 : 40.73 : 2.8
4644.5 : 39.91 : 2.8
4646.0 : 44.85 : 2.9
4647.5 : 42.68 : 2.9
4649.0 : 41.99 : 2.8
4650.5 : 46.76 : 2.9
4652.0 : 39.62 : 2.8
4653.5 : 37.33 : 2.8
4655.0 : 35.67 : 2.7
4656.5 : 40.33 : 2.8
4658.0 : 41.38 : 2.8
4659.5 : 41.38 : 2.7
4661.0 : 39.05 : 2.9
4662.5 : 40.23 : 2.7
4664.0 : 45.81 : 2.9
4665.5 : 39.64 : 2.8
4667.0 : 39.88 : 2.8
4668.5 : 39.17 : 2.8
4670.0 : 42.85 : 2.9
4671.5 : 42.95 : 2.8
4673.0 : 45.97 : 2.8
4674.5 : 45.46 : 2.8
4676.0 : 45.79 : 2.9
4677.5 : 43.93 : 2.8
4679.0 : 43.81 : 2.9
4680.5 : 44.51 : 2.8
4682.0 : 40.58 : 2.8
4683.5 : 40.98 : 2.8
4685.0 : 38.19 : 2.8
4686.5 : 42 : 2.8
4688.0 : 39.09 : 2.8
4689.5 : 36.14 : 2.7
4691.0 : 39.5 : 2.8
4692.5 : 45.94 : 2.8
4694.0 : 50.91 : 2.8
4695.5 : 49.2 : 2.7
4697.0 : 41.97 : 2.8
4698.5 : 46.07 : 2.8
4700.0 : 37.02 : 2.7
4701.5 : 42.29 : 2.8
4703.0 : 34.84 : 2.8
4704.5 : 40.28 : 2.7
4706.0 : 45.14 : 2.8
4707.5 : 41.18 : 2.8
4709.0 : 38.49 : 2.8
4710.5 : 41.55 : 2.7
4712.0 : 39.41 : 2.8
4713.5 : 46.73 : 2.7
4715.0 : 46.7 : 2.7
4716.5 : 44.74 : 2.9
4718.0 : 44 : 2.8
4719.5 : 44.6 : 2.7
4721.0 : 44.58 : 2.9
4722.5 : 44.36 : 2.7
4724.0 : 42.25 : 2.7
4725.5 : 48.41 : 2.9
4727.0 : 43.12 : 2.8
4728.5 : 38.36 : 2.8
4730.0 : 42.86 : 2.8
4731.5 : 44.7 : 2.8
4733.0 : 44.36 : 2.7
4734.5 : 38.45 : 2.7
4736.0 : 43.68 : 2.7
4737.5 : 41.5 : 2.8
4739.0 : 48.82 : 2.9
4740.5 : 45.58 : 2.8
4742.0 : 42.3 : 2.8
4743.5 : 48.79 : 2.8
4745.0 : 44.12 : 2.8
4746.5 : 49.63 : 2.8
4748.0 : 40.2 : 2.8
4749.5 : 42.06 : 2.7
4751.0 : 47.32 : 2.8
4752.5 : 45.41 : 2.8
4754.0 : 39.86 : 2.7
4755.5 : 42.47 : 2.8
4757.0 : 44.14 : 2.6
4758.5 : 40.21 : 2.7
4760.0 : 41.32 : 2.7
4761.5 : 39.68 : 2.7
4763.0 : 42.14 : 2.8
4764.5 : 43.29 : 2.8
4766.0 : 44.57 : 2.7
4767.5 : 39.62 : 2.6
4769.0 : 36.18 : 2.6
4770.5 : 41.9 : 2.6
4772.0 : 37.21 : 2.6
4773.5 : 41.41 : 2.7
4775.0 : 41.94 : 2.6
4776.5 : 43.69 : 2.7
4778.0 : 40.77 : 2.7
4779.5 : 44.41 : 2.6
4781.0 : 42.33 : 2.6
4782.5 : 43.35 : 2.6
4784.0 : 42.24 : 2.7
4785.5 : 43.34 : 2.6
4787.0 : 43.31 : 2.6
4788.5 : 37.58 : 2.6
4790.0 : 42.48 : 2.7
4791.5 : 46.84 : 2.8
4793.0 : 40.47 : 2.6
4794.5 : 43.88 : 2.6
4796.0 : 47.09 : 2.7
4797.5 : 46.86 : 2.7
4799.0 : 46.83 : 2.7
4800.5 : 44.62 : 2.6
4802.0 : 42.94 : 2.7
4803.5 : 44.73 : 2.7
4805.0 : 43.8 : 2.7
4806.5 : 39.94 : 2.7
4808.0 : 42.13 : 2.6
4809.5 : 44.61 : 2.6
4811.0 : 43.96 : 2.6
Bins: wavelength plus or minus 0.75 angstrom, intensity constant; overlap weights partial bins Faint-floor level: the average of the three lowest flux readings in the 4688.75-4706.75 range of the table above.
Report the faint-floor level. 36.0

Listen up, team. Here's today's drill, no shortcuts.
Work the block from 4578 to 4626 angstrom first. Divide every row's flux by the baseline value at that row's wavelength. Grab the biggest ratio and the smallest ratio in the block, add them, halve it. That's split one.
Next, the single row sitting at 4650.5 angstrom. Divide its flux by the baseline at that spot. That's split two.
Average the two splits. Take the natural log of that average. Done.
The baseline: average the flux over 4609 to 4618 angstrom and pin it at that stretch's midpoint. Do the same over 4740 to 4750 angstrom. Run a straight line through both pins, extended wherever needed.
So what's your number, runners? 0.03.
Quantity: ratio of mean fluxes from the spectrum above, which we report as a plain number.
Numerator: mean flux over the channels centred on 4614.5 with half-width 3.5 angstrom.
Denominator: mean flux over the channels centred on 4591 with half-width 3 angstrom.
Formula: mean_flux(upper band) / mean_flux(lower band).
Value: 1.07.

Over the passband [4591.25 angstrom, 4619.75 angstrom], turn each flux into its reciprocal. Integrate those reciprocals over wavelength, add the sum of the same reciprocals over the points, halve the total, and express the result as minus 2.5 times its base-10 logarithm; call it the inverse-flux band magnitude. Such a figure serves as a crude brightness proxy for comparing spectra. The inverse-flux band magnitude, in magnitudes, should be 0.622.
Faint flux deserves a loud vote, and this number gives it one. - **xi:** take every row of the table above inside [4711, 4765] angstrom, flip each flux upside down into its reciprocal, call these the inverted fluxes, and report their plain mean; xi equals 0.0230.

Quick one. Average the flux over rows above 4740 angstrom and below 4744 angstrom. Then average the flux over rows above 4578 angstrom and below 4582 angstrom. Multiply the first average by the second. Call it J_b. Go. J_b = 1861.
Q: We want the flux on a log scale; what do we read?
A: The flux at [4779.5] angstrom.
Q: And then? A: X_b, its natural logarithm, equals 3.793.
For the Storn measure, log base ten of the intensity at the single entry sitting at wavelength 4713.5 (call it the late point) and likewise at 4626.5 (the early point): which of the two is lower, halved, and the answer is 0.83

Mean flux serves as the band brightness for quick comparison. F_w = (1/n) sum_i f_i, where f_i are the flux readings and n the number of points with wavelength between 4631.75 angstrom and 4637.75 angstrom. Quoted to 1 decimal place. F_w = 41.5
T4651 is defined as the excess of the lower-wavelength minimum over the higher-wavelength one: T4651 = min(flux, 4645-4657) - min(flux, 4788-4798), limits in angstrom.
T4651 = -1.9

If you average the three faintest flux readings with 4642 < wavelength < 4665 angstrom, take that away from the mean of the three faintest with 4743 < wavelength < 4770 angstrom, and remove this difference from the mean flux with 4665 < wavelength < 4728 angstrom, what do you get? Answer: 41.6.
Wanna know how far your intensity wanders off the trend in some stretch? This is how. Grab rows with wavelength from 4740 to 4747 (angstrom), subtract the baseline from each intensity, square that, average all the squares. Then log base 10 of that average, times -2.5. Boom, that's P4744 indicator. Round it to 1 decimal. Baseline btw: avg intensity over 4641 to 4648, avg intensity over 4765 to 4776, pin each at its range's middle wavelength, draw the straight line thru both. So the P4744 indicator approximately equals -3.8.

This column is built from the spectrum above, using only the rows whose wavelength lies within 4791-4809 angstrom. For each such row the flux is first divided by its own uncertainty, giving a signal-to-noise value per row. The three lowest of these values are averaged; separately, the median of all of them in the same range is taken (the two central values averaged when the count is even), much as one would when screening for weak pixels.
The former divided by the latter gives 0.93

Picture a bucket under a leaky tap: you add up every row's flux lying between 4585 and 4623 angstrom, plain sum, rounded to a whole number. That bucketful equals 1050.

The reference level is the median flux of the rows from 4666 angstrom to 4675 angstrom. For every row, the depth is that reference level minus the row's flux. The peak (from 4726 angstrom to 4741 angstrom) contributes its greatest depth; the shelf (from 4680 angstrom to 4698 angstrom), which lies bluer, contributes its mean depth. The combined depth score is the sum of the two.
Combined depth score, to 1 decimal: 5.0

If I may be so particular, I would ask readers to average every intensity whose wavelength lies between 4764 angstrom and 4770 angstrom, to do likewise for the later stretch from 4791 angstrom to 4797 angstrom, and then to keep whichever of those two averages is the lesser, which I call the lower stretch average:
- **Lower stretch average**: 40.9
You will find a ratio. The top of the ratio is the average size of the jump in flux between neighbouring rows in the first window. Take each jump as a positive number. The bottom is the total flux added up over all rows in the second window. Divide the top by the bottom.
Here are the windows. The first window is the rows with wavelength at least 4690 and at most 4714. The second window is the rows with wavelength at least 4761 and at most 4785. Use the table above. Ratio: 0.0076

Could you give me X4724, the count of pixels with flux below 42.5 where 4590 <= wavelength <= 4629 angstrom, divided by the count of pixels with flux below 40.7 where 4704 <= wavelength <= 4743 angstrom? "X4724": 2.4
